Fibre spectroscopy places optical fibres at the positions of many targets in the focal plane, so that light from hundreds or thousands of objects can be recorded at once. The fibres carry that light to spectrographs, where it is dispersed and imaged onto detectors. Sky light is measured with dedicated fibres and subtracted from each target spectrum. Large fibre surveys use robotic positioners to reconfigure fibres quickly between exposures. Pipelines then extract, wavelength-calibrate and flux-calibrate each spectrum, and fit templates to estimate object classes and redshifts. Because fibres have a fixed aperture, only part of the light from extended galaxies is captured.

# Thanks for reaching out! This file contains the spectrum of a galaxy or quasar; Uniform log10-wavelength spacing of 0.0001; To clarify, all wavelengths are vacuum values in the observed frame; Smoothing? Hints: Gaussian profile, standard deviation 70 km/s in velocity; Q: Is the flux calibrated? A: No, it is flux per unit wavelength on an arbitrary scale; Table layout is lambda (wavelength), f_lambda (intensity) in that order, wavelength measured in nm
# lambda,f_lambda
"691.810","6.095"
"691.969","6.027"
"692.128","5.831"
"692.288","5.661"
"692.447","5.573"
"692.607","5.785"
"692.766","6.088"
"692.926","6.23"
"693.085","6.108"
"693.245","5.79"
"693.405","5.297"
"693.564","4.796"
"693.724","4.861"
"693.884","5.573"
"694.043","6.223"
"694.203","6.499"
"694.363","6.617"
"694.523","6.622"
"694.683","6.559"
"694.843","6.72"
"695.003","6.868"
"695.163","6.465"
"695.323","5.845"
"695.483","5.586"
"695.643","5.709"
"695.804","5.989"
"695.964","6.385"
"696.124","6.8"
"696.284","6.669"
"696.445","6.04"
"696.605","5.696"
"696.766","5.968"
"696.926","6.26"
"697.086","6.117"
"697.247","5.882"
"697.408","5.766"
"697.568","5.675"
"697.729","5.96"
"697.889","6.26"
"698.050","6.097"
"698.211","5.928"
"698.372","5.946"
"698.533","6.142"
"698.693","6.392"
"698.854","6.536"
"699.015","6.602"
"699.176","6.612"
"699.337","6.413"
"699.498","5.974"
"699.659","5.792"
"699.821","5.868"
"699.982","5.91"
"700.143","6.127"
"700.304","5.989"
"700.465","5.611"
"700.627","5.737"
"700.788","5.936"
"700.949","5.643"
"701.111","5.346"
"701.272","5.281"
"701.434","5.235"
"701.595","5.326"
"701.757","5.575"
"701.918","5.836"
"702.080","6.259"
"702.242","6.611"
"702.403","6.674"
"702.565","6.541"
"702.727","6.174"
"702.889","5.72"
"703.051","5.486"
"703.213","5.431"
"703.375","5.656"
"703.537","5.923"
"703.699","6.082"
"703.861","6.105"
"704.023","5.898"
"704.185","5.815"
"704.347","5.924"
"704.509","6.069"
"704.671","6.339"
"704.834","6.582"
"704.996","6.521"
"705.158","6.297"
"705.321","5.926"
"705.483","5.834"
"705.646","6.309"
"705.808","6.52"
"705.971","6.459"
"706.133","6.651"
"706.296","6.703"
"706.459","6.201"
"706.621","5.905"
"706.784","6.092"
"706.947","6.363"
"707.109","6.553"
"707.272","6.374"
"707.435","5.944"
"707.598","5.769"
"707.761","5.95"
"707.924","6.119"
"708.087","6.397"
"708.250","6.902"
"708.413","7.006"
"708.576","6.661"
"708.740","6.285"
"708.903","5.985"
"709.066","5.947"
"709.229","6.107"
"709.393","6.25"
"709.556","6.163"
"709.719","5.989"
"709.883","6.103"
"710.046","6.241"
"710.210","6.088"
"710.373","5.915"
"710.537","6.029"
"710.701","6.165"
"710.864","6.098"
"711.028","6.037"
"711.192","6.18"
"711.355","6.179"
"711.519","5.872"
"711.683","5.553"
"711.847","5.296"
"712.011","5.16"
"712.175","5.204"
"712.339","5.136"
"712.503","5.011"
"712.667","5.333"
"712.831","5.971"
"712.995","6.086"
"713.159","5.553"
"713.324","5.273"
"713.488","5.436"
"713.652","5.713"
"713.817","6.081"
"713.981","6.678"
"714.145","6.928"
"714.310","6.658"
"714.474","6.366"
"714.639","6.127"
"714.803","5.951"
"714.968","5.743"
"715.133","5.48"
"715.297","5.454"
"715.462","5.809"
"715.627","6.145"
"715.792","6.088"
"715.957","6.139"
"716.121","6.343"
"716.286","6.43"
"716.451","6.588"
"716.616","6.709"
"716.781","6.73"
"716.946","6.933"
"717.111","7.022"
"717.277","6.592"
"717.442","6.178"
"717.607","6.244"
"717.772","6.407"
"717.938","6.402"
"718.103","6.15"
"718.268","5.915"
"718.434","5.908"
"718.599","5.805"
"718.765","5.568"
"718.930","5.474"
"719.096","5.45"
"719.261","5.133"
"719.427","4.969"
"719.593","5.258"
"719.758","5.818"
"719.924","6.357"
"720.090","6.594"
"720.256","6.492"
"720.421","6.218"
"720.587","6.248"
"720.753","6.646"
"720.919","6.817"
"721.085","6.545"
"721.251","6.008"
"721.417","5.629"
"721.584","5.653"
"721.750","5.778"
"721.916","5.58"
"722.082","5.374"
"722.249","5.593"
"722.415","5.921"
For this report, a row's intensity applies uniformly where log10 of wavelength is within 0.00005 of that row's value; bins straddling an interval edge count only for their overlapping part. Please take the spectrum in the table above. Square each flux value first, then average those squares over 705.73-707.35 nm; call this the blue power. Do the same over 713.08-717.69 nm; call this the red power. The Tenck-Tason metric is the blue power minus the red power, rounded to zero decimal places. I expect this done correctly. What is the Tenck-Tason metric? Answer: 2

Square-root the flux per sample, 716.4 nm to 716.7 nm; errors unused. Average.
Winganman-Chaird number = 2.58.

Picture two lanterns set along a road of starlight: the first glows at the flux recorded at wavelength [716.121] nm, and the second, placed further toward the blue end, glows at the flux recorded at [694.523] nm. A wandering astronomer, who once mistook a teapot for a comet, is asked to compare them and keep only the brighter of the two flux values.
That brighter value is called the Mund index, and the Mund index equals 6.6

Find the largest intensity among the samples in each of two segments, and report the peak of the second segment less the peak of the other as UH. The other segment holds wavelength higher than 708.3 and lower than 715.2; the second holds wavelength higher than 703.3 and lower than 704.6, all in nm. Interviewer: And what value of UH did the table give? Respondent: -0.9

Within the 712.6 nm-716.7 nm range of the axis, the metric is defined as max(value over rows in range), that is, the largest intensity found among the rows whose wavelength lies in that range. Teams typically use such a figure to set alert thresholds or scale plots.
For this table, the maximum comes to 6.928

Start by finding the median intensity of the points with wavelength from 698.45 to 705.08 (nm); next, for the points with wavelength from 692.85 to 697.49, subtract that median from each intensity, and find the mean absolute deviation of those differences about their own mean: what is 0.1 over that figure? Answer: 0.24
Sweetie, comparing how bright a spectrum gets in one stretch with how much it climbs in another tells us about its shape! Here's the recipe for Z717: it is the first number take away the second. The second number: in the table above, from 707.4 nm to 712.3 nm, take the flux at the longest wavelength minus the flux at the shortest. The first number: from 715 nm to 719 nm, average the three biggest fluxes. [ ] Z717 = 7.6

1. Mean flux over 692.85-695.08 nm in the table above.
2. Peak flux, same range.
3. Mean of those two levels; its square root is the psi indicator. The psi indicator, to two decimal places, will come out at 2.54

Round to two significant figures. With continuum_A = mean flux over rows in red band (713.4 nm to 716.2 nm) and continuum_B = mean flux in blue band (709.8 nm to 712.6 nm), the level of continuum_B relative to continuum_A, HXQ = 0.95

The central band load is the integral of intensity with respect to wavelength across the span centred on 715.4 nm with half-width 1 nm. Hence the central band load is 12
